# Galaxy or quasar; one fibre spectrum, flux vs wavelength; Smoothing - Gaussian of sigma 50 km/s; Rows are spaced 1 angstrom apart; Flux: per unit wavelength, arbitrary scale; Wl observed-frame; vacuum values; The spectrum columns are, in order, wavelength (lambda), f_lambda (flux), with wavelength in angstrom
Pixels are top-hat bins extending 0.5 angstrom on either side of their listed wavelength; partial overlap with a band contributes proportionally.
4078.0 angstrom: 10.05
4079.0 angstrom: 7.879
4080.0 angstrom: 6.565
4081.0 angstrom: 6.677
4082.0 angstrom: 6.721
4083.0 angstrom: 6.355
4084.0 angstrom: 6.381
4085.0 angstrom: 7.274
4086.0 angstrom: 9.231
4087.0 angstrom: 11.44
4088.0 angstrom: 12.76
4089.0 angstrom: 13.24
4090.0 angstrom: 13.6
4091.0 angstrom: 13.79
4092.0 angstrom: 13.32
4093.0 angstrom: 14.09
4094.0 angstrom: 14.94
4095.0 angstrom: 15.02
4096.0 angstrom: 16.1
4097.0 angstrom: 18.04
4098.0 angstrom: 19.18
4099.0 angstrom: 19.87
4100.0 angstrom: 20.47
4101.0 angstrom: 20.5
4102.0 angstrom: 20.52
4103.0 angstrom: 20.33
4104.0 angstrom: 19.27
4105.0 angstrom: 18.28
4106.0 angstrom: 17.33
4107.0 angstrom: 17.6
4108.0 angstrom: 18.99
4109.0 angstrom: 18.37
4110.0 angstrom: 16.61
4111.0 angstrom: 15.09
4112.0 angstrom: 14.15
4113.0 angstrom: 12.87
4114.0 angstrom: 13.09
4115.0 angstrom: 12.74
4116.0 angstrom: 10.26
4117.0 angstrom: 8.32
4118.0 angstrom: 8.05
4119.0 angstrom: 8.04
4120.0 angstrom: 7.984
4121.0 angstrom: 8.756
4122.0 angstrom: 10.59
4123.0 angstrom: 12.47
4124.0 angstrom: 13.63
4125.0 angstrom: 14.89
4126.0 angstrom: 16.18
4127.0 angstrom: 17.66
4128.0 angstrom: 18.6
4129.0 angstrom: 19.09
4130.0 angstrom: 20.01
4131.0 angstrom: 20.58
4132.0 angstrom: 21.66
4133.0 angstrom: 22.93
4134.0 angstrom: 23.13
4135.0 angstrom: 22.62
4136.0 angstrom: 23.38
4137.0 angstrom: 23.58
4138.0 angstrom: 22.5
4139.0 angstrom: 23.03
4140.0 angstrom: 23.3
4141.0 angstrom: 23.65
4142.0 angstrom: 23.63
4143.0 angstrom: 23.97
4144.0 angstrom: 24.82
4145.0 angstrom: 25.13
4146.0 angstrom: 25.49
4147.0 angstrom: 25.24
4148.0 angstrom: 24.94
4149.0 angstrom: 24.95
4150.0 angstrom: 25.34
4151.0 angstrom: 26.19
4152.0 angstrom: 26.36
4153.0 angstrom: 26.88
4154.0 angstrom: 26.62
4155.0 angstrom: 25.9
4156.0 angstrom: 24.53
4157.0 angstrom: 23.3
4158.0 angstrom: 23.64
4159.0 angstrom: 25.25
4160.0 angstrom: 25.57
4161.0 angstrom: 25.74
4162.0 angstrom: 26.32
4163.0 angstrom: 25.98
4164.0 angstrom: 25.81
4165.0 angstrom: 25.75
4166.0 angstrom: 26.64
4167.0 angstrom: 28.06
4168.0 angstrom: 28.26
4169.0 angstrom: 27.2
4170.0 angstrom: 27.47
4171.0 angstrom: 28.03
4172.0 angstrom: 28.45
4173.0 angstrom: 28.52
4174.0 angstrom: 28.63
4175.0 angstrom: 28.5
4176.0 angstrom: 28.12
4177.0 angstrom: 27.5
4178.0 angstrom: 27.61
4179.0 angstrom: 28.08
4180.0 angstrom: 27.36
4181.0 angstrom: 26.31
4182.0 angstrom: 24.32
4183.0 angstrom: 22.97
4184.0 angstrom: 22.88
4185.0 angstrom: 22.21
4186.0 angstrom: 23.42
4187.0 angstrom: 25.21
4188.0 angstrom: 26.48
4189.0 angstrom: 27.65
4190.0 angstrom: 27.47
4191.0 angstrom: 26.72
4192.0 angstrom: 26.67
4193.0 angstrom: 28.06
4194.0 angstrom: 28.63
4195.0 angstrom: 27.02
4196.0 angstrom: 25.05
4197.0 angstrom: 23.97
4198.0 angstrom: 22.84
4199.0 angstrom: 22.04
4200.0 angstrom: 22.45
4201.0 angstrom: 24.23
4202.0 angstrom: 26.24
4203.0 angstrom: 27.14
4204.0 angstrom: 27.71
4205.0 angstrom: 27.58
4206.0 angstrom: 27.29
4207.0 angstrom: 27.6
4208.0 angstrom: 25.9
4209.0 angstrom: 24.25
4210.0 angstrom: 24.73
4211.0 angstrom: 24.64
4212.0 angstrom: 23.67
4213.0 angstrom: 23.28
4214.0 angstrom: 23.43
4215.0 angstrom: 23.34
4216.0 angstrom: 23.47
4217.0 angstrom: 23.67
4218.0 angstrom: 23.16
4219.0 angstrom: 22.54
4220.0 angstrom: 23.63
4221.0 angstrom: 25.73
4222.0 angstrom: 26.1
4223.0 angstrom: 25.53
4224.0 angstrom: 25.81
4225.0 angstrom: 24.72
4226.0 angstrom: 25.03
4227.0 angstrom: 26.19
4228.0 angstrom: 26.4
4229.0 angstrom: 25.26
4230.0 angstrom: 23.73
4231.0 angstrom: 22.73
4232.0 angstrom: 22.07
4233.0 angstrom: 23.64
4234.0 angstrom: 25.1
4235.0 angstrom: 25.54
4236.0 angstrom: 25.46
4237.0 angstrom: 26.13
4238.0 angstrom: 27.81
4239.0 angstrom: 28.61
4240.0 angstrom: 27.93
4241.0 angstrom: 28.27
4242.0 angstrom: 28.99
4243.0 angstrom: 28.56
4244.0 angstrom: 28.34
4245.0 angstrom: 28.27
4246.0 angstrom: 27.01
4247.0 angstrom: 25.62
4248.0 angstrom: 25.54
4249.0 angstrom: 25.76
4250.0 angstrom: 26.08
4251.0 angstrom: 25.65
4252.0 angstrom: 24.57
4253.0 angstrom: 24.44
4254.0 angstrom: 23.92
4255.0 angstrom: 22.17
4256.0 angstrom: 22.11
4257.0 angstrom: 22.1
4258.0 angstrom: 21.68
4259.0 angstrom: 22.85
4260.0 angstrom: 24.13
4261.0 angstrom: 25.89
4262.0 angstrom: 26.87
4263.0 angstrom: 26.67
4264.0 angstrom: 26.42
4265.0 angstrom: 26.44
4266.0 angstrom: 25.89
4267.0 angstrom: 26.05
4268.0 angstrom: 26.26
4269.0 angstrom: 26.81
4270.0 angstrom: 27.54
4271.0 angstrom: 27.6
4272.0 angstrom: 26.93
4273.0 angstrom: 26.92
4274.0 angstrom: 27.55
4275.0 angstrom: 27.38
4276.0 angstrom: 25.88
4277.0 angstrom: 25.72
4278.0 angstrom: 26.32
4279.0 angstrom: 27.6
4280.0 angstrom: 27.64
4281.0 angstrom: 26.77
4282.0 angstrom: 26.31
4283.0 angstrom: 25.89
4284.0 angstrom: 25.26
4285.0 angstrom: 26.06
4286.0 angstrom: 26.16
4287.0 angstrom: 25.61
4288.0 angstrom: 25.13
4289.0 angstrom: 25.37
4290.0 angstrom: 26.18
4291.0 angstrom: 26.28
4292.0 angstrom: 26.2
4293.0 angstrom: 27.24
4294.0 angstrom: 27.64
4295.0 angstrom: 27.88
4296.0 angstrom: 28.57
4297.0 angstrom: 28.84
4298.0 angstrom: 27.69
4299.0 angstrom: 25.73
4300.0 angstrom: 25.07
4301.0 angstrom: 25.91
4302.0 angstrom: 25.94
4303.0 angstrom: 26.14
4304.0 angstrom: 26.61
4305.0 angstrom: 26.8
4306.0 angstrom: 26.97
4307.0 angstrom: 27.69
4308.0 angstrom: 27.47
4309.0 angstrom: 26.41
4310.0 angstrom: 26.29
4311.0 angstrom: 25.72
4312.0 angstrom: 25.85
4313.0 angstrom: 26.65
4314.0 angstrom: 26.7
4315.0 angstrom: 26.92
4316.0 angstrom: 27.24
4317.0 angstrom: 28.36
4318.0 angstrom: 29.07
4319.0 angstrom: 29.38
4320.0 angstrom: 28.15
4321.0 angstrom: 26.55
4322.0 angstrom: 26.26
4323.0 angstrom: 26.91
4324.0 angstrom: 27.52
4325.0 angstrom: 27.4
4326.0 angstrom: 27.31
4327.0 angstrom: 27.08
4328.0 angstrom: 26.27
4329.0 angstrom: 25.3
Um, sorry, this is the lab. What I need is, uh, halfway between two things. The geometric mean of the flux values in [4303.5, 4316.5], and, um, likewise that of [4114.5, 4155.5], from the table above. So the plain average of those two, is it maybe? 22.6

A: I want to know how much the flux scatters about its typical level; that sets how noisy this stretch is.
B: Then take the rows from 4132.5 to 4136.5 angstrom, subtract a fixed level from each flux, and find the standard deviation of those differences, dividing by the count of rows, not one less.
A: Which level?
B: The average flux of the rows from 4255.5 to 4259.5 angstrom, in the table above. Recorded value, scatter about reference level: 0.28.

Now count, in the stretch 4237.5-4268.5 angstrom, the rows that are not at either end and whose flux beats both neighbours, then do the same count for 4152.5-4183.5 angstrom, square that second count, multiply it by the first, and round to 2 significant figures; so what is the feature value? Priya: 80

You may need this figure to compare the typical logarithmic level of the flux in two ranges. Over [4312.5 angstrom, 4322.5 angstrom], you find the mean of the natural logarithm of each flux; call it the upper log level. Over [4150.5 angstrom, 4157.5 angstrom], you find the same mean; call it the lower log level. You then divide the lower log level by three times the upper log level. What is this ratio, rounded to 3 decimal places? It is 0.326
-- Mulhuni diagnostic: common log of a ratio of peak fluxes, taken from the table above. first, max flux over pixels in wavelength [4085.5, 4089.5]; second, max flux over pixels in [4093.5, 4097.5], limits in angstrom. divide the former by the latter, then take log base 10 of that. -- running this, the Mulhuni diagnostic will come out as -0.13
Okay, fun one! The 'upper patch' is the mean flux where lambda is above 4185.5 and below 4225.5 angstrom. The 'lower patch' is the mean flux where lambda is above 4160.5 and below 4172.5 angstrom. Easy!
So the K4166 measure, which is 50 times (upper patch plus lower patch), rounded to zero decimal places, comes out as 2610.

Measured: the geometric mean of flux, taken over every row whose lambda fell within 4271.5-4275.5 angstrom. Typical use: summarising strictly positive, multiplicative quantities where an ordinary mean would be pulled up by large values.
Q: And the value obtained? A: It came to 27.2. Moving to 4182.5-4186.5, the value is 22.9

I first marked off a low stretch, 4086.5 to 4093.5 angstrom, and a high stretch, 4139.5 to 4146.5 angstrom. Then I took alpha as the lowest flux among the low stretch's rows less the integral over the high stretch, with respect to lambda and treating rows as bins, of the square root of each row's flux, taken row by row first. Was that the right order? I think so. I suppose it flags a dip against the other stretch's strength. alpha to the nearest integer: -23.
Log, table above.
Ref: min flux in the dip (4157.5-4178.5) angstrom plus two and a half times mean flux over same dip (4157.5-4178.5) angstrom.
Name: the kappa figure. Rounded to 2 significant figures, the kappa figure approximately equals 91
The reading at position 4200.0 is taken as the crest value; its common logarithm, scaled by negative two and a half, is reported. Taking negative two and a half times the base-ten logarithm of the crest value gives -3.4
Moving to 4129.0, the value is -3.2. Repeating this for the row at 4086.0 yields -2.4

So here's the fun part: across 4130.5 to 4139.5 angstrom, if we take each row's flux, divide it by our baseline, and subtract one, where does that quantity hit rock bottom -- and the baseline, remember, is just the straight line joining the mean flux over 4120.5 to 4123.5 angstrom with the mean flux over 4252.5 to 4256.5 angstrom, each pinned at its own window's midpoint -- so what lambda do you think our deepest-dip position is 4131.0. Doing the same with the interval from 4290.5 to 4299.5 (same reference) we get 4299.0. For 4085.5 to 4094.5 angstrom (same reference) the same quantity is 4086.0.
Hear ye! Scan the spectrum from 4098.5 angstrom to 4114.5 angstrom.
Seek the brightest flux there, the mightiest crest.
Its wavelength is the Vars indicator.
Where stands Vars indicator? 4102.0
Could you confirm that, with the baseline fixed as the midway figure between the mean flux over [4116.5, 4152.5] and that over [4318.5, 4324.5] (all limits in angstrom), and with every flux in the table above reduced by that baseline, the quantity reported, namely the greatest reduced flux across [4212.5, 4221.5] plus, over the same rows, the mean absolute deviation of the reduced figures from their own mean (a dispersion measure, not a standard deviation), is 2.6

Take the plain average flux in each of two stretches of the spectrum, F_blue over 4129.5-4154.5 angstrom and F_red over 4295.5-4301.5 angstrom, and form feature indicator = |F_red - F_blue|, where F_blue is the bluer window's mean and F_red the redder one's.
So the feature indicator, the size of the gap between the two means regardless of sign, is 3.0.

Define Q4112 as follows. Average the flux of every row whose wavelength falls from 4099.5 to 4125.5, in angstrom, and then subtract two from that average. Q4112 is 12.6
